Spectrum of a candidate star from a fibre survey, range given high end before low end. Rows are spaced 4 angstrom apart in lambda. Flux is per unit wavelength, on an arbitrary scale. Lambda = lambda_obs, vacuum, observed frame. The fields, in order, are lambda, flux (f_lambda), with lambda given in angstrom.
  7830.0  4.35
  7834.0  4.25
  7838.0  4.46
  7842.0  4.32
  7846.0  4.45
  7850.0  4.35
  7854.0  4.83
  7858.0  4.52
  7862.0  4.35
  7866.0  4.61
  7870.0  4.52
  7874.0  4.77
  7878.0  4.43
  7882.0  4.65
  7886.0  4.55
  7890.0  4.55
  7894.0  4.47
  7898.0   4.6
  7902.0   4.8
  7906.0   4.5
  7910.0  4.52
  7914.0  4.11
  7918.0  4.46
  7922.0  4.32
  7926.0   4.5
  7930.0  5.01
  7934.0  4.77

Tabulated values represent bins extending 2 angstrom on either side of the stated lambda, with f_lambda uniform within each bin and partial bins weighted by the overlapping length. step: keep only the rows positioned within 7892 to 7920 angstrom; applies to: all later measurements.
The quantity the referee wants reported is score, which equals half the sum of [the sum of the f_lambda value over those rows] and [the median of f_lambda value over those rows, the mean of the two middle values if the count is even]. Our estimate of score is 18.0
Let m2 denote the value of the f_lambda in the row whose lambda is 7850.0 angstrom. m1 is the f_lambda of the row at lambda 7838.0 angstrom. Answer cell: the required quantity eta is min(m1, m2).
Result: 4.35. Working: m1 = 4.46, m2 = 4.35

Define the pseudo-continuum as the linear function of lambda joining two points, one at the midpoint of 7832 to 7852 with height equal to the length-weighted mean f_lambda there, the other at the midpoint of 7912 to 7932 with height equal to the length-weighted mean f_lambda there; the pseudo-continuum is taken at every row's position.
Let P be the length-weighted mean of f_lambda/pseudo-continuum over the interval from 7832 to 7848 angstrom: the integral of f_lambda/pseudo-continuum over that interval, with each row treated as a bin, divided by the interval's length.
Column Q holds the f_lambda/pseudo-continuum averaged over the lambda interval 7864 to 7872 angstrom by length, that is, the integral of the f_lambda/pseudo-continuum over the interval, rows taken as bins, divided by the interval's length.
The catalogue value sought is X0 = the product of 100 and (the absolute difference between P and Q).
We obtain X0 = 3.5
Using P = 1.002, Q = 1.04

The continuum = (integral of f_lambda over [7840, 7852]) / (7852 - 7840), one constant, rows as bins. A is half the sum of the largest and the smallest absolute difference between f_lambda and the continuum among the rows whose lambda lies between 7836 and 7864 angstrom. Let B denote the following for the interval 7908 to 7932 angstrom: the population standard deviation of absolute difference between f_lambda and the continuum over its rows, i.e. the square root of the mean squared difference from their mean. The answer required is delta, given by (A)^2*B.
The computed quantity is 0.011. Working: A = 0.24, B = 0.20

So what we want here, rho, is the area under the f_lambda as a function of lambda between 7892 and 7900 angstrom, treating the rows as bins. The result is 36.3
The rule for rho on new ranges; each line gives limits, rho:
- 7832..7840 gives 34.8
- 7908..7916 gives 34.5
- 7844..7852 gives 35.2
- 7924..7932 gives 38.0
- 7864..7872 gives 36.5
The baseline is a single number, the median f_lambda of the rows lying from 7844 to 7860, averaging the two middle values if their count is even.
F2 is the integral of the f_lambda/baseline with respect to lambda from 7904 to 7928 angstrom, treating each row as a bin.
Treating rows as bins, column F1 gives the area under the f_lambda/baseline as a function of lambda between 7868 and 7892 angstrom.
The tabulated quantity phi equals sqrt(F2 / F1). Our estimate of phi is 0.981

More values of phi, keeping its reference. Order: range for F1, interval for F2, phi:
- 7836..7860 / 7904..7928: 0.990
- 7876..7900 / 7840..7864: 0.992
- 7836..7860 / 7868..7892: 1.010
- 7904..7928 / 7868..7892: 1.020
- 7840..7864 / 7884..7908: 1.012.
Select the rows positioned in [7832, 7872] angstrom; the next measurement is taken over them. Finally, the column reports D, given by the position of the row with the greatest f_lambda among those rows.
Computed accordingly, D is 7854.0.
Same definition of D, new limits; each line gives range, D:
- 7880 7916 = 7902.0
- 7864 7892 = 7874.0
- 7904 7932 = 7930.0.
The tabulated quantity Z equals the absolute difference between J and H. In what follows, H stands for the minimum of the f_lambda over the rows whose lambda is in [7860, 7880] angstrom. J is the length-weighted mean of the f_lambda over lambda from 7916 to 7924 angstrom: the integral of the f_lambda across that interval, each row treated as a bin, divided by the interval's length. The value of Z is 0.04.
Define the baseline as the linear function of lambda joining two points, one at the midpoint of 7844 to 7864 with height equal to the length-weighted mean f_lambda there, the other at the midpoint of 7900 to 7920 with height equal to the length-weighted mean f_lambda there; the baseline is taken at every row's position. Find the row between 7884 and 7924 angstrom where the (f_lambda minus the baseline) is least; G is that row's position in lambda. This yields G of 7914.0 angstrom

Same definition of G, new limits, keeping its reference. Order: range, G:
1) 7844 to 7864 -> 7850.0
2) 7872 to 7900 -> 7878.0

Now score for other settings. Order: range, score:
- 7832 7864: 20.0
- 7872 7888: 11.5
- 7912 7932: 13.4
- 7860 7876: 11.4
